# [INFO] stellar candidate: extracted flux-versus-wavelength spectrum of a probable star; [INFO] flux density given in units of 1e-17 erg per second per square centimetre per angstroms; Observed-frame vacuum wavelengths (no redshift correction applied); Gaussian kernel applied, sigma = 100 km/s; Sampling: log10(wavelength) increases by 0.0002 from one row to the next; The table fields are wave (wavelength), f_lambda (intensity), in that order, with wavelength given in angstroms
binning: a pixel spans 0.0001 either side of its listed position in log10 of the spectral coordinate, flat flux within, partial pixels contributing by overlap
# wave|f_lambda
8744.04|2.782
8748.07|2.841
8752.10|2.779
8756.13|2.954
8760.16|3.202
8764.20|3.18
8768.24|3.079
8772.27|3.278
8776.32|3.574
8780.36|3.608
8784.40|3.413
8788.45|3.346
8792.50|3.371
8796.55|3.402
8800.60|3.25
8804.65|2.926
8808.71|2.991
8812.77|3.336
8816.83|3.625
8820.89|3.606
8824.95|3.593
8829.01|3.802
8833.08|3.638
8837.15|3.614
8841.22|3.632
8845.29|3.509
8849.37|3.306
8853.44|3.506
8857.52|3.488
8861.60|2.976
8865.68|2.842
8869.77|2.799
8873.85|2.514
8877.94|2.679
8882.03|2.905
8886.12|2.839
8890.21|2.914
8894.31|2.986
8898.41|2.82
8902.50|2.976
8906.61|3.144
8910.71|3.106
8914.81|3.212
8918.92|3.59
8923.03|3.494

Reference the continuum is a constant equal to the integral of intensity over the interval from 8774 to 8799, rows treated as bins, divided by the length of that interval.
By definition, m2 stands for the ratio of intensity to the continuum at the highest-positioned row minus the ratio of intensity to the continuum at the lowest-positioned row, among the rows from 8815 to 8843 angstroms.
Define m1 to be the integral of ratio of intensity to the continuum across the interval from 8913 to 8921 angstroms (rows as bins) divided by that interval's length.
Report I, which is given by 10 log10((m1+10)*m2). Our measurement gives -16.5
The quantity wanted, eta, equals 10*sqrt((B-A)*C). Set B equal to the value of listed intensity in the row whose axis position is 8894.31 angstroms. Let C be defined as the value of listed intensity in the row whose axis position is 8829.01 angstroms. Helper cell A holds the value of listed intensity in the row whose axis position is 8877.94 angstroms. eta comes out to 11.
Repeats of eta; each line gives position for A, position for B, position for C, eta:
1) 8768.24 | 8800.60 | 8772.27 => 7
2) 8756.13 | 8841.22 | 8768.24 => 14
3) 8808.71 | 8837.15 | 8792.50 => 14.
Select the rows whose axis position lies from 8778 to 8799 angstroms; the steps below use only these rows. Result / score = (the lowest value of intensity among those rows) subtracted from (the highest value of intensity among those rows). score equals 0.26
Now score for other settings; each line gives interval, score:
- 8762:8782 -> 0.53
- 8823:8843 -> 0.21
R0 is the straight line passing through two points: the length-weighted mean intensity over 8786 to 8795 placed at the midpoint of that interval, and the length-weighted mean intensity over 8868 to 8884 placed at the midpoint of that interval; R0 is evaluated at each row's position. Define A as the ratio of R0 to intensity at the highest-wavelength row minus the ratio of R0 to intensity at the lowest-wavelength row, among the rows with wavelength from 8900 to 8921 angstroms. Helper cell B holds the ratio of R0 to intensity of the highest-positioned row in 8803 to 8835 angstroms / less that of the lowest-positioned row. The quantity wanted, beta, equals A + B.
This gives -0.46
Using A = -0.179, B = -0.276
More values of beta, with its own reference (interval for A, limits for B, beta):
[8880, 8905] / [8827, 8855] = -0.06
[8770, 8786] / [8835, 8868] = 0.08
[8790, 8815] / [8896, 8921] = -0.27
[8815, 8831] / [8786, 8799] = -0.10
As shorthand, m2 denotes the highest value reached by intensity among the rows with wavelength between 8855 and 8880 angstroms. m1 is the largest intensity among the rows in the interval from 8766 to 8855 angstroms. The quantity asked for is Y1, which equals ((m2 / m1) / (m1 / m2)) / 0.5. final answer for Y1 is 1.7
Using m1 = 3.802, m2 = 3.488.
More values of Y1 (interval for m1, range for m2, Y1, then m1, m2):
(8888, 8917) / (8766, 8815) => 2.5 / 3.212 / 3.608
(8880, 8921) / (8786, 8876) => 2.2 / 3.59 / 3.802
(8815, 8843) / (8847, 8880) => 1.7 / 3.802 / 3.506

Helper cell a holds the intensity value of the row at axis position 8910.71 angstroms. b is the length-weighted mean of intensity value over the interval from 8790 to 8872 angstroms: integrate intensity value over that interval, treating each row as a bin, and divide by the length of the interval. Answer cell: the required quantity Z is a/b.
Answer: 0.92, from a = 3.106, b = 3.36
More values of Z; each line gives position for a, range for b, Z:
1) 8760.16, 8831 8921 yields 1.02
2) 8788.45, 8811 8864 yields 0.95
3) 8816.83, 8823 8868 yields 1.05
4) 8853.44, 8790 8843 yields 1.02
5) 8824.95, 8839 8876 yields 1.13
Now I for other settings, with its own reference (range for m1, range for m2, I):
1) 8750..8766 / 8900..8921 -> 2.9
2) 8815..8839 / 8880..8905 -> -6.4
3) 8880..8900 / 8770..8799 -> -4.1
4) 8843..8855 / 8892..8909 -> -3.0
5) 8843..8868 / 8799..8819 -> 0.8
